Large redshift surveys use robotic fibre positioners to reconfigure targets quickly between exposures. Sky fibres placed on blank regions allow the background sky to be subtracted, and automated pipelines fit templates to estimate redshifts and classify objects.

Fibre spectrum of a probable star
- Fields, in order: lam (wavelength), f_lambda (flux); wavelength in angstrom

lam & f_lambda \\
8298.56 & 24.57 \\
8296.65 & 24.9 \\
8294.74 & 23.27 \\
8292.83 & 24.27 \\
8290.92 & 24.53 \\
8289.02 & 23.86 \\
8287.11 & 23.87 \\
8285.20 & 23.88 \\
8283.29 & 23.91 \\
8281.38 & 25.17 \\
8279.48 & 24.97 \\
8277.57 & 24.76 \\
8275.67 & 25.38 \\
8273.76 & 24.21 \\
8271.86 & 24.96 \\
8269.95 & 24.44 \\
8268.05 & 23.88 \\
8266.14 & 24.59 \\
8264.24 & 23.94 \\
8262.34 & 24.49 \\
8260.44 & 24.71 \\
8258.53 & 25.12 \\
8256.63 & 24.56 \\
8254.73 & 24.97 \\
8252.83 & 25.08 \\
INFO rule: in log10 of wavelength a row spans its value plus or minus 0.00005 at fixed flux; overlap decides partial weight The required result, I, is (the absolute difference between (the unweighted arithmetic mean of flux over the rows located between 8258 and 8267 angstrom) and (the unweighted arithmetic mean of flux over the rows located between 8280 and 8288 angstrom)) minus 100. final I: -99.6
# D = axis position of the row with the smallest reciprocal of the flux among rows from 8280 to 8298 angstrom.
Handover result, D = 8281.38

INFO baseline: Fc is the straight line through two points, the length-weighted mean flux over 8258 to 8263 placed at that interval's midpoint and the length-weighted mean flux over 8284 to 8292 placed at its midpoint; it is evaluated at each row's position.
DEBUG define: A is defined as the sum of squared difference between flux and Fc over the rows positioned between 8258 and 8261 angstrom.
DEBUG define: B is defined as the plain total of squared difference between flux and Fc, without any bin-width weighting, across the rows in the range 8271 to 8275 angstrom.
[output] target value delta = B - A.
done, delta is 0.2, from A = 0.1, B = 0.30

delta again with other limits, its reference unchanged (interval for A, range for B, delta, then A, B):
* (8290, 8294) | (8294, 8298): 1.1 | 0.4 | 1.52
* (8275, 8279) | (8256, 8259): -1.1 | 1.3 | 0.19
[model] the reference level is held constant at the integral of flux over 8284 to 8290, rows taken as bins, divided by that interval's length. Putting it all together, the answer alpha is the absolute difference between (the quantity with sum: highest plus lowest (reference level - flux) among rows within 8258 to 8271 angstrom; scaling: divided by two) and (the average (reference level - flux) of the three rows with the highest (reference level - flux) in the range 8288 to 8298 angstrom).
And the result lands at 0.70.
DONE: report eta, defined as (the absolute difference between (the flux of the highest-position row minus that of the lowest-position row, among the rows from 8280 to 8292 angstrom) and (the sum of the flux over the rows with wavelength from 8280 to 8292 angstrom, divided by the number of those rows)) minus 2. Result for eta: 22.84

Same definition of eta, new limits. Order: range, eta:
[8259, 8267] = 22.55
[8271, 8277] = 22.43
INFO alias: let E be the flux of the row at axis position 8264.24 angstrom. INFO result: 23.94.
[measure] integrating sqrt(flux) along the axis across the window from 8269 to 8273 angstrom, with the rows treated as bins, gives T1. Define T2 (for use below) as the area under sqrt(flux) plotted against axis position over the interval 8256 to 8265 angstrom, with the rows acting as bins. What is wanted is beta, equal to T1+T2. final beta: 64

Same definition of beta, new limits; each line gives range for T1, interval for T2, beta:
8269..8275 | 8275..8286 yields 84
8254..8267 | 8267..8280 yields 129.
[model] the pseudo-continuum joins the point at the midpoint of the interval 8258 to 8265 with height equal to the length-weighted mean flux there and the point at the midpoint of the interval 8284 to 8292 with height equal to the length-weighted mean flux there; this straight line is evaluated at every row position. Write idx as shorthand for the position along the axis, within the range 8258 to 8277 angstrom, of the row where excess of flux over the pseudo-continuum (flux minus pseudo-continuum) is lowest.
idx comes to 8264.24 angstrom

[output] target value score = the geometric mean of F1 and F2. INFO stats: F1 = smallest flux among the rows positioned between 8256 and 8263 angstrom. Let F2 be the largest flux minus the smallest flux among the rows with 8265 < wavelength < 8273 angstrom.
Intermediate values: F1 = 24.49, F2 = 1.08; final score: 5.14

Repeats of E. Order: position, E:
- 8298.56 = 24.57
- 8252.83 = 25.08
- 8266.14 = 24.59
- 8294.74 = 23.27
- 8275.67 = 25.38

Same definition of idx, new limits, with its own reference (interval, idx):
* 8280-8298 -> 8294.74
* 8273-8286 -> 8283.29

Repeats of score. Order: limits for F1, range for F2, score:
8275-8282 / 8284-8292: 4.07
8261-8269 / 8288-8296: 5.49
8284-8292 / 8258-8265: 5.31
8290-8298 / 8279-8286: 5.48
